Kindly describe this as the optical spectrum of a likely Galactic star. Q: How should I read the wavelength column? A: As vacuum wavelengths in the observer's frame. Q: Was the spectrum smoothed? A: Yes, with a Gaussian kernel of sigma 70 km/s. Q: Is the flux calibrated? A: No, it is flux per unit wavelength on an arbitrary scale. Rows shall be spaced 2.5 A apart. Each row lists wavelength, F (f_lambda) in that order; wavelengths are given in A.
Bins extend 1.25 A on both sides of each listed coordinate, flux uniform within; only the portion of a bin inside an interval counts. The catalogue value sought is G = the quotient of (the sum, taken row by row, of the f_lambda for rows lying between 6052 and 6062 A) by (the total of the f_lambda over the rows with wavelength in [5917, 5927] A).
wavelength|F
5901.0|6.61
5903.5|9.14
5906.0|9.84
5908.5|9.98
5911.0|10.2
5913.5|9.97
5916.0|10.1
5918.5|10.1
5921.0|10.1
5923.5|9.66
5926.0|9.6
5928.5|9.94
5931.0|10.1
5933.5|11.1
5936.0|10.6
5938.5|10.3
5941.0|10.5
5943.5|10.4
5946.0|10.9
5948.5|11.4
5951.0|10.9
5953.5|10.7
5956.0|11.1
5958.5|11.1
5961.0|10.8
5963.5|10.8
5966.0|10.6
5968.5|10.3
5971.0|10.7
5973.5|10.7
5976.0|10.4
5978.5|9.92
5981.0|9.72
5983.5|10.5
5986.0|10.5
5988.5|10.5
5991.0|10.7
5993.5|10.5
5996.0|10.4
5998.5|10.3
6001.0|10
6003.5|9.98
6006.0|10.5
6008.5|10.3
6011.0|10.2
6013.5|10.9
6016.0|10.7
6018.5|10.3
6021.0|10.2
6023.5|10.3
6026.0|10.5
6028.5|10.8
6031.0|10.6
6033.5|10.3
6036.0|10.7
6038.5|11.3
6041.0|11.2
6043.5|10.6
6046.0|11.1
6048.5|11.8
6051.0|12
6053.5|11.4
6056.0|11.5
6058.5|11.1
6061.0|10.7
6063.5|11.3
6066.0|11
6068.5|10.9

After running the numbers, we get 1.13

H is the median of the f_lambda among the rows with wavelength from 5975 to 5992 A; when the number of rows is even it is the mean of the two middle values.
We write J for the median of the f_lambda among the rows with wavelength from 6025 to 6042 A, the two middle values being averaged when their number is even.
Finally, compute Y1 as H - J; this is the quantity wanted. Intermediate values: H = 10.5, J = 10.7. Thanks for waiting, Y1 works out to -0.20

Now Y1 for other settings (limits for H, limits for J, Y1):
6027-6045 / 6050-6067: -0.60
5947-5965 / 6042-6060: -0.50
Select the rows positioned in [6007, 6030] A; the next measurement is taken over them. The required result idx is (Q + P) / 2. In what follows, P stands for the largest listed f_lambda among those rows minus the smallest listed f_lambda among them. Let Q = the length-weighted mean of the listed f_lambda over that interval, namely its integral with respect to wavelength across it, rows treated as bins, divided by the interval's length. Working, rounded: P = 0.70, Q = 10.5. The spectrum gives 5.6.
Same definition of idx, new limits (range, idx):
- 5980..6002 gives 5.7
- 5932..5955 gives 5.9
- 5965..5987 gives 5.7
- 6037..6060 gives 6.4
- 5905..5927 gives 5.3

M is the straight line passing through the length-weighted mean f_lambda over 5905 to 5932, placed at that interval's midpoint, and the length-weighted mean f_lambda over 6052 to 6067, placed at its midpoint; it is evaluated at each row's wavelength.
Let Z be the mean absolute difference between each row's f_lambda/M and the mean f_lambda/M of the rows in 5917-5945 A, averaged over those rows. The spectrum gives 0.027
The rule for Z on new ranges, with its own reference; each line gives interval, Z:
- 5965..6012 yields 0.026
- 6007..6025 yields 0.021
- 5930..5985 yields 0.034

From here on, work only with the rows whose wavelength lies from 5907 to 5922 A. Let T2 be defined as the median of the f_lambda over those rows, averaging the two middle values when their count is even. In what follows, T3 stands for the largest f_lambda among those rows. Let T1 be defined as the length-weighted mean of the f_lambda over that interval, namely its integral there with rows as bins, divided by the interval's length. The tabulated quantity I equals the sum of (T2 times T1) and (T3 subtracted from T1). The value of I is 102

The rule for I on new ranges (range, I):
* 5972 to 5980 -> 107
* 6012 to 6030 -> 110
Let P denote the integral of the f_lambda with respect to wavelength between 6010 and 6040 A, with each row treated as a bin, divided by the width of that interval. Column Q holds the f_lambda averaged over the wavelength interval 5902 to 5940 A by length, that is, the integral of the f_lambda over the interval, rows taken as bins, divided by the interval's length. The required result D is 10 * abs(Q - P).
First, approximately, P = 10.6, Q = 10.0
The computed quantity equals 5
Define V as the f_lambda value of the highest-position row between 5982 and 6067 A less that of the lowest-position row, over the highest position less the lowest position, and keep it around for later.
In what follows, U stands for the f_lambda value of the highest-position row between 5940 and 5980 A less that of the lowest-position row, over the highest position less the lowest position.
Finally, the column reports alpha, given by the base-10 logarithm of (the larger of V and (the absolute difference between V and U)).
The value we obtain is -1.7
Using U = -0.02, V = 0.01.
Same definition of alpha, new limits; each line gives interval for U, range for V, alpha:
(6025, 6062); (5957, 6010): -1.7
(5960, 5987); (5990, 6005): -1.3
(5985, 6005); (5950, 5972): -1.7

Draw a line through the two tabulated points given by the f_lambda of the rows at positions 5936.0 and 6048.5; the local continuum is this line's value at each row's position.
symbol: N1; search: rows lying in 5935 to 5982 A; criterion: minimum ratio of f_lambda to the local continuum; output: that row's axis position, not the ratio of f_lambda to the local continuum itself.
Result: 5981.0 A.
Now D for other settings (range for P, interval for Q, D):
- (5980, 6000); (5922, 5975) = 2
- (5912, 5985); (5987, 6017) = 0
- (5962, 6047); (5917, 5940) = 3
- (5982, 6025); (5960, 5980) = 1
